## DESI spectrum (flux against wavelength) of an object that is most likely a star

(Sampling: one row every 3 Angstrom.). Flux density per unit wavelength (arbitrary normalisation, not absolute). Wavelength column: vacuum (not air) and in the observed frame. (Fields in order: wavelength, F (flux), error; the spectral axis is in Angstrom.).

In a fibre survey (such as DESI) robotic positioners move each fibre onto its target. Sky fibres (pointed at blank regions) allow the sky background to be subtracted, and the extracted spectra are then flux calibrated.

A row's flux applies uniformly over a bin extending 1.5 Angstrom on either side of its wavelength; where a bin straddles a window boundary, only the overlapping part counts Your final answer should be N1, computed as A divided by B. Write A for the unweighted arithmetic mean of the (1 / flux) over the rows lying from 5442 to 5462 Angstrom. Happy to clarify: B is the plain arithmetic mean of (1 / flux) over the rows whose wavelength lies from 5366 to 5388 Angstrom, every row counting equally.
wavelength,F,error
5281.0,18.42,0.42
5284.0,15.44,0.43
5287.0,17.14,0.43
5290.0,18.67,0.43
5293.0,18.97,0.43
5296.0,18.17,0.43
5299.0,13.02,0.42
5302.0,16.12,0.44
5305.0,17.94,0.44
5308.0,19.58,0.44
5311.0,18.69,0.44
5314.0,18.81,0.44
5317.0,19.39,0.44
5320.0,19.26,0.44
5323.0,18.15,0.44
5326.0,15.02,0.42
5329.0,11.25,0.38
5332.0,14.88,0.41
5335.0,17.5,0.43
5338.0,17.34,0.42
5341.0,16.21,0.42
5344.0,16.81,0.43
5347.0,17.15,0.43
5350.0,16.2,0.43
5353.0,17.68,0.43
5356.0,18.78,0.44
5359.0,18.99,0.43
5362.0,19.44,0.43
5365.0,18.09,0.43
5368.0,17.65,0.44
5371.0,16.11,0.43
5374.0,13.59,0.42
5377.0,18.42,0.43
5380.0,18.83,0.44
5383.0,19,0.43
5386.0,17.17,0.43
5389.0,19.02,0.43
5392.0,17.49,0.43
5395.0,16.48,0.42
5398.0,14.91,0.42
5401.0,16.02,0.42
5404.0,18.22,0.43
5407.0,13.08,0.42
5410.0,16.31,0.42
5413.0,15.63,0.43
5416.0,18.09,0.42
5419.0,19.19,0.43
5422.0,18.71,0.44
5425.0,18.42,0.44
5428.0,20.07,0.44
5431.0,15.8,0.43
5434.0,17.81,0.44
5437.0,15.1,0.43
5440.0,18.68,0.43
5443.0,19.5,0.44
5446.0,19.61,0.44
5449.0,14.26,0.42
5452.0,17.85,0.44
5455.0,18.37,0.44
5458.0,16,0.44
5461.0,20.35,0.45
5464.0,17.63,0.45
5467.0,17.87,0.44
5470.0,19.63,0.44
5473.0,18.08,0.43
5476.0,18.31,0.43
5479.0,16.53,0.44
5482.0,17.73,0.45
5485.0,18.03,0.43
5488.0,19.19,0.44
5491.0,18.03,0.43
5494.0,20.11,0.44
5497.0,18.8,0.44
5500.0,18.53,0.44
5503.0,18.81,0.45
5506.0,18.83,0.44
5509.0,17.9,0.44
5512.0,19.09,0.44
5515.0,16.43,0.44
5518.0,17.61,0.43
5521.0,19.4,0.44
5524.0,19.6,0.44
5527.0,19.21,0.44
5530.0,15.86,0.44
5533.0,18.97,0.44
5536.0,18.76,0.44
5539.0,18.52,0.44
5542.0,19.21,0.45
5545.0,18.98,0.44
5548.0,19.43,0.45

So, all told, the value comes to 0.96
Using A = 0.0564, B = 0.059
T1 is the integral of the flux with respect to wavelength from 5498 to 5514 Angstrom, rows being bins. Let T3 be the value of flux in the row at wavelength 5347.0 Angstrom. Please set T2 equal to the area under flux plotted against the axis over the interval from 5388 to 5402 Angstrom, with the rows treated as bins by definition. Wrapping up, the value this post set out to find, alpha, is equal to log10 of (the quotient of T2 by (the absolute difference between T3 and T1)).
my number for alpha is -0.08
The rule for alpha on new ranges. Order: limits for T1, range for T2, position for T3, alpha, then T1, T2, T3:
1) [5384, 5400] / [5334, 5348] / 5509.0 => -0.03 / 273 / 238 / 17.9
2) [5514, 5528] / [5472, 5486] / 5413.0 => 0.01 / 259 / 248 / 15.63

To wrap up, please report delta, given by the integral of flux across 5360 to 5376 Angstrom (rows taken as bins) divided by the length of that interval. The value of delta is 17.1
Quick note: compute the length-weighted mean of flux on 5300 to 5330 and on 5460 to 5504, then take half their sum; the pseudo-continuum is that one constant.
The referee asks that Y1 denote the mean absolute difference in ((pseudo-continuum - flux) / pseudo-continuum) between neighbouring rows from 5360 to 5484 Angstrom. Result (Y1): 0.11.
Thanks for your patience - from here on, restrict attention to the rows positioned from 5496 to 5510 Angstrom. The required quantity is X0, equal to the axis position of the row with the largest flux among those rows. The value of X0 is 5506.0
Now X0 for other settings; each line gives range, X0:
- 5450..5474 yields 5461.0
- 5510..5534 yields 5524.0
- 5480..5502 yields 5494.0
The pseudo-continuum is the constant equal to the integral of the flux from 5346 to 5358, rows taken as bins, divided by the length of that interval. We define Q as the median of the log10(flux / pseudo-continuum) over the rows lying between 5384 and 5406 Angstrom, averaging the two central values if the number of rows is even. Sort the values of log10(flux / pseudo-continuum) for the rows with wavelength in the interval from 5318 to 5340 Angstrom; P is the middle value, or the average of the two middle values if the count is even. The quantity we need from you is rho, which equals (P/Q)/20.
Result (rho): 0.03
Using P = 0.00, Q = -0.009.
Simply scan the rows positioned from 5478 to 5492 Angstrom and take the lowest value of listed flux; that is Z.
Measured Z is 16.53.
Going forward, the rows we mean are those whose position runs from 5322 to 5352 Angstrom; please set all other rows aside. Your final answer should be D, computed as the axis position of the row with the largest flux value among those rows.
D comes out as 5323.0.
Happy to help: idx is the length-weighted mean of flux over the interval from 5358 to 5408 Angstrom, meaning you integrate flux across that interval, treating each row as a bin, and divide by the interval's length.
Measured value 17.2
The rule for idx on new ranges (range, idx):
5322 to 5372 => 16.9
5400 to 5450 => 17.4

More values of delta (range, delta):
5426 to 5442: 17.6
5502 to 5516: 18.3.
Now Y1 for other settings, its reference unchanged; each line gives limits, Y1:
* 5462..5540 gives 0.06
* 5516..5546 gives 0.06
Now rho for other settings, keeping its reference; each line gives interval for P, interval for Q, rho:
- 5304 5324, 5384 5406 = -0.17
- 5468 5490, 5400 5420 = -0.02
